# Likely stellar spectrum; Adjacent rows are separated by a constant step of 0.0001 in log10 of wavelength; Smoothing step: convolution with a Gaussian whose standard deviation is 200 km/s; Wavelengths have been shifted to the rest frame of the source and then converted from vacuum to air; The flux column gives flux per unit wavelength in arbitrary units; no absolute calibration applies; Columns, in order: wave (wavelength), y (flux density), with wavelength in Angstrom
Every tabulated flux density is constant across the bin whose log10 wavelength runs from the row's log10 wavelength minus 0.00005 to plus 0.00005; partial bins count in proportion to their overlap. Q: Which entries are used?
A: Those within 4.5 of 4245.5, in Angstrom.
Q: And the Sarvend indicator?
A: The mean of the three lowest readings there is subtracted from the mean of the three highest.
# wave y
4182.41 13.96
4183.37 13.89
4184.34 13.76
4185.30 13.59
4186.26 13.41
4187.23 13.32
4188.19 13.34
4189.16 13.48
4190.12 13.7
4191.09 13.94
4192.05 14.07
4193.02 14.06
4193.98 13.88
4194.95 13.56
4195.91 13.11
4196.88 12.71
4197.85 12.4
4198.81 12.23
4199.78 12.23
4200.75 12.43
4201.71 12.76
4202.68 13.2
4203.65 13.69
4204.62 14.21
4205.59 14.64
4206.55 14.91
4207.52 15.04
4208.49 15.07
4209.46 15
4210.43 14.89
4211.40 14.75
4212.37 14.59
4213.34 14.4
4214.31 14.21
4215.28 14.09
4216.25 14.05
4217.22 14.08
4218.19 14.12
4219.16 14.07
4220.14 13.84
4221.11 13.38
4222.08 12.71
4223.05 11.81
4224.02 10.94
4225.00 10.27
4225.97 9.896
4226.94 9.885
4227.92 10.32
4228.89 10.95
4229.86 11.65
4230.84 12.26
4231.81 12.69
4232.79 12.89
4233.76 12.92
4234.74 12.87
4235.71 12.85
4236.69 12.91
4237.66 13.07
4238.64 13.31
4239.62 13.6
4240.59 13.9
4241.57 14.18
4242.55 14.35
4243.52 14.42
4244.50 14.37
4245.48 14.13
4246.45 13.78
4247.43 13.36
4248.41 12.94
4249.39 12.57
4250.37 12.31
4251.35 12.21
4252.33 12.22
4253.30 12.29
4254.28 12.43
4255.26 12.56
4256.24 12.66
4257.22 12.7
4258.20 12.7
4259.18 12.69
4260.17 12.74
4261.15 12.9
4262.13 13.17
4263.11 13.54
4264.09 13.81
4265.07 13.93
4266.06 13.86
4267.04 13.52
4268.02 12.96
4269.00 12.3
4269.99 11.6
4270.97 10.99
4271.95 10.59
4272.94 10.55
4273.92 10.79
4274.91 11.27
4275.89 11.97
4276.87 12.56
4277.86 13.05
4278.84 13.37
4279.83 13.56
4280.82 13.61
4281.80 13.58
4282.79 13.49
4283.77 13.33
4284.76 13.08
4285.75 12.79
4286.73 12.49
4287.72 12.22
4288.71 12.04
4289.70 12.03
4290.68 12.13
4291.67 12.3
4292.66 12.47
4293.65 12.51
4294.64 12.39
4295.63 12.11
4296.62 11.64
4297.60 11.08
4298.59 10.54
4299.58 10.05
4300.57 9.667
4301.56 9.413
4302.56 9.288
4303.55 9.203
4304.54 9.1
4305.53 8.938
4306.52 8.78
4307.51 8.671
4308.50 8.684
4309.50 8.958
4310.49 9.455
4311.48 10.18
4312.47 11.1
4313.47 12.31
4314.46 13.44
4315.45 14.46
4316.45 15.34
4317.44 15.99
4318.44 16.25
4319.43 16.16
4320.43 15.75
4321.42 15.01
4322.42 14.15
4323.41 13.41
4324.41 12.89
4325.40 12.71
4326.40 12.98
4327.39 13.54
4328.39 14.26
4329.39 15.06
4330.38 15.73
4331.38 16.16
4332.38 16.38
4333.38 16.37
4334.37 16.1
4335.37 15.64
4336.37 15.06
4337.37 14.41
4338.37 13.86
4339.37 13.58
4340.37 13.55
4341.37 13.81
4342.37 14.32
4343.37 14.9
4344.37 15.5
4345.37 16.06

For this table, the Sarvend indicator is 1.42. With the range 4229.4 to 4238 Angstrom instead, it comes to 0.77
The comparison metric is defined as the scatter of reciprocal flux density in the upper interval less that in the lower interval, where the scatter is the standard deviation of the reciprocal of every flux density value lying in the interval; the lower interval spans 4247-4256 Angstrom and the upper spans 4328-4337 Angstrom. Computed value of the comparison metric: 0.001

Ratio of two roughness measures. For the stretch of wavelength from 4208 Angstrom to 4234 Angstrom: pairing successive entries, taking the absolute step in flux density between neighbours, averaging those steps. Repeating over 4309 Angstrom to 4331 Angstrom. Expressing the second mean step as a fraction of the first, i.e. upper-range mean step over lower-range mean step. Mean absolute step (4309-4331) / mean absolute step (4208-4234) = 2.05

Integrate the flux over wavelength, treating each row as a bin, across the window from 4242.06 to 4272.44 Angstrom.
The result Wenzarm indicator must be 393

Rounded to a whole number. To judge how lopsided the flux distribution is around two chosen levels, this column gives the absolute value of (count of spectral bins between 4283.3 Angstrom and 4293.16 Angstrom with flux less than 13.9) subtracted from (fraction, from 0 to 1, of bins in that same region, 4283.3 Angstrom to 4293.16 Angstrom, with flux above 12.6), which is 10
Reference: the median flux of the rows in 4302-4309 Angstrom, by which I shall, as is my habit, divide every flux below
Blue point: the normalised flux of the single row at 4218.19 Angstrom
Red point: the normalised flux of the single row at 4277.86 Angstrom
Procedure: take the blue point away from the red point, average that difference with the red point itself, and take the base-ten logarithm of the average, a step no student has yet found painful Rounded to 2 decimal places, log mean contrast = -0.17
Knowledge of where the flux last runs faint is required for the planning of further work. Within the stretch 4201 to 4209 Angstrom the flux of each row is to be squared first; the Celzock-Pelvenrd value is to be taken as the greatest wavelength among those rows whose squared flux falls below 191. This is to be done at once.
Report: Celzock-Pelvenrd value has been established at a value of 4203.65 Angstrom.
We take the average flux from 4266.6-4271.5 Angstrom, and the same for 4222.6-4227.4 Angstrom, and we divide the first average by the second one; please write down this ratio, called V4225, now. 1.16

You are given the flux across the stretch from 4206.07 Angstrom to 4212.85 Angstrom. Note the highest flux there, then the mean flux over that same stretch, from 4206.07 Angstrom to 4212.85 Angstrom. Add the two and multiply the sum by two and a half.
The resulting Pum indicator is 75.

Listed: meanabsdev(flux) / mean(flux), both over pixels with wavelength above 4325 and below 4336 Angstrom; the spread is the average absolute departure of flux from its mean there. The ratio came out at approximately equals 0.079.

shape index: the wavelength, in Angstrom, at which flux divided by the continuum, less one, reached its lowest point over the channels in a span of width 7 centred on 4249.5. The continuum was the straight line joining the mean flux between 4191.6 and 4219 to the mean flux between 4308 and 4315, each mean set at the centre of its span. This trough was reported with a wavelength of 4251.35 Angstrom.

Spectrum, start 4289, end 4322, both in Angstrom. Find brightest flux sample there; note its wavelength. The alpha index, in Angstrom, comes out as 4318.44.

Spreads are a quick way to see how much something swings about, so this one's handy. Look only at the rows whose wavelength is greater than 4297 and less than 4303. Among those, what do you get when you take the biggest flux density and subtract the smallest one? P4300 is 1.8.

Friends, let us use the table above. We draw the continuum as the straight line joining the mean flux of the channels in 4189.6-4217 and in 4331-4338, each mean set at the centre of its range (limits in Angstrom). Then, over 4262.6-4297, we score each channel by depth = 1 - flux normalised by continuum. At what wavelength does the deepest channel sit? 4272.94 Angstrom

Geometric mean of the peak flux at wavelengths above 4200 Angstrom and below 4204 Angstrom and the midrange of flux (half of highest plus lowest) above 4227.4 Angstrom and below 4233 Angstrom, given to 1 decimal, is 12.6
